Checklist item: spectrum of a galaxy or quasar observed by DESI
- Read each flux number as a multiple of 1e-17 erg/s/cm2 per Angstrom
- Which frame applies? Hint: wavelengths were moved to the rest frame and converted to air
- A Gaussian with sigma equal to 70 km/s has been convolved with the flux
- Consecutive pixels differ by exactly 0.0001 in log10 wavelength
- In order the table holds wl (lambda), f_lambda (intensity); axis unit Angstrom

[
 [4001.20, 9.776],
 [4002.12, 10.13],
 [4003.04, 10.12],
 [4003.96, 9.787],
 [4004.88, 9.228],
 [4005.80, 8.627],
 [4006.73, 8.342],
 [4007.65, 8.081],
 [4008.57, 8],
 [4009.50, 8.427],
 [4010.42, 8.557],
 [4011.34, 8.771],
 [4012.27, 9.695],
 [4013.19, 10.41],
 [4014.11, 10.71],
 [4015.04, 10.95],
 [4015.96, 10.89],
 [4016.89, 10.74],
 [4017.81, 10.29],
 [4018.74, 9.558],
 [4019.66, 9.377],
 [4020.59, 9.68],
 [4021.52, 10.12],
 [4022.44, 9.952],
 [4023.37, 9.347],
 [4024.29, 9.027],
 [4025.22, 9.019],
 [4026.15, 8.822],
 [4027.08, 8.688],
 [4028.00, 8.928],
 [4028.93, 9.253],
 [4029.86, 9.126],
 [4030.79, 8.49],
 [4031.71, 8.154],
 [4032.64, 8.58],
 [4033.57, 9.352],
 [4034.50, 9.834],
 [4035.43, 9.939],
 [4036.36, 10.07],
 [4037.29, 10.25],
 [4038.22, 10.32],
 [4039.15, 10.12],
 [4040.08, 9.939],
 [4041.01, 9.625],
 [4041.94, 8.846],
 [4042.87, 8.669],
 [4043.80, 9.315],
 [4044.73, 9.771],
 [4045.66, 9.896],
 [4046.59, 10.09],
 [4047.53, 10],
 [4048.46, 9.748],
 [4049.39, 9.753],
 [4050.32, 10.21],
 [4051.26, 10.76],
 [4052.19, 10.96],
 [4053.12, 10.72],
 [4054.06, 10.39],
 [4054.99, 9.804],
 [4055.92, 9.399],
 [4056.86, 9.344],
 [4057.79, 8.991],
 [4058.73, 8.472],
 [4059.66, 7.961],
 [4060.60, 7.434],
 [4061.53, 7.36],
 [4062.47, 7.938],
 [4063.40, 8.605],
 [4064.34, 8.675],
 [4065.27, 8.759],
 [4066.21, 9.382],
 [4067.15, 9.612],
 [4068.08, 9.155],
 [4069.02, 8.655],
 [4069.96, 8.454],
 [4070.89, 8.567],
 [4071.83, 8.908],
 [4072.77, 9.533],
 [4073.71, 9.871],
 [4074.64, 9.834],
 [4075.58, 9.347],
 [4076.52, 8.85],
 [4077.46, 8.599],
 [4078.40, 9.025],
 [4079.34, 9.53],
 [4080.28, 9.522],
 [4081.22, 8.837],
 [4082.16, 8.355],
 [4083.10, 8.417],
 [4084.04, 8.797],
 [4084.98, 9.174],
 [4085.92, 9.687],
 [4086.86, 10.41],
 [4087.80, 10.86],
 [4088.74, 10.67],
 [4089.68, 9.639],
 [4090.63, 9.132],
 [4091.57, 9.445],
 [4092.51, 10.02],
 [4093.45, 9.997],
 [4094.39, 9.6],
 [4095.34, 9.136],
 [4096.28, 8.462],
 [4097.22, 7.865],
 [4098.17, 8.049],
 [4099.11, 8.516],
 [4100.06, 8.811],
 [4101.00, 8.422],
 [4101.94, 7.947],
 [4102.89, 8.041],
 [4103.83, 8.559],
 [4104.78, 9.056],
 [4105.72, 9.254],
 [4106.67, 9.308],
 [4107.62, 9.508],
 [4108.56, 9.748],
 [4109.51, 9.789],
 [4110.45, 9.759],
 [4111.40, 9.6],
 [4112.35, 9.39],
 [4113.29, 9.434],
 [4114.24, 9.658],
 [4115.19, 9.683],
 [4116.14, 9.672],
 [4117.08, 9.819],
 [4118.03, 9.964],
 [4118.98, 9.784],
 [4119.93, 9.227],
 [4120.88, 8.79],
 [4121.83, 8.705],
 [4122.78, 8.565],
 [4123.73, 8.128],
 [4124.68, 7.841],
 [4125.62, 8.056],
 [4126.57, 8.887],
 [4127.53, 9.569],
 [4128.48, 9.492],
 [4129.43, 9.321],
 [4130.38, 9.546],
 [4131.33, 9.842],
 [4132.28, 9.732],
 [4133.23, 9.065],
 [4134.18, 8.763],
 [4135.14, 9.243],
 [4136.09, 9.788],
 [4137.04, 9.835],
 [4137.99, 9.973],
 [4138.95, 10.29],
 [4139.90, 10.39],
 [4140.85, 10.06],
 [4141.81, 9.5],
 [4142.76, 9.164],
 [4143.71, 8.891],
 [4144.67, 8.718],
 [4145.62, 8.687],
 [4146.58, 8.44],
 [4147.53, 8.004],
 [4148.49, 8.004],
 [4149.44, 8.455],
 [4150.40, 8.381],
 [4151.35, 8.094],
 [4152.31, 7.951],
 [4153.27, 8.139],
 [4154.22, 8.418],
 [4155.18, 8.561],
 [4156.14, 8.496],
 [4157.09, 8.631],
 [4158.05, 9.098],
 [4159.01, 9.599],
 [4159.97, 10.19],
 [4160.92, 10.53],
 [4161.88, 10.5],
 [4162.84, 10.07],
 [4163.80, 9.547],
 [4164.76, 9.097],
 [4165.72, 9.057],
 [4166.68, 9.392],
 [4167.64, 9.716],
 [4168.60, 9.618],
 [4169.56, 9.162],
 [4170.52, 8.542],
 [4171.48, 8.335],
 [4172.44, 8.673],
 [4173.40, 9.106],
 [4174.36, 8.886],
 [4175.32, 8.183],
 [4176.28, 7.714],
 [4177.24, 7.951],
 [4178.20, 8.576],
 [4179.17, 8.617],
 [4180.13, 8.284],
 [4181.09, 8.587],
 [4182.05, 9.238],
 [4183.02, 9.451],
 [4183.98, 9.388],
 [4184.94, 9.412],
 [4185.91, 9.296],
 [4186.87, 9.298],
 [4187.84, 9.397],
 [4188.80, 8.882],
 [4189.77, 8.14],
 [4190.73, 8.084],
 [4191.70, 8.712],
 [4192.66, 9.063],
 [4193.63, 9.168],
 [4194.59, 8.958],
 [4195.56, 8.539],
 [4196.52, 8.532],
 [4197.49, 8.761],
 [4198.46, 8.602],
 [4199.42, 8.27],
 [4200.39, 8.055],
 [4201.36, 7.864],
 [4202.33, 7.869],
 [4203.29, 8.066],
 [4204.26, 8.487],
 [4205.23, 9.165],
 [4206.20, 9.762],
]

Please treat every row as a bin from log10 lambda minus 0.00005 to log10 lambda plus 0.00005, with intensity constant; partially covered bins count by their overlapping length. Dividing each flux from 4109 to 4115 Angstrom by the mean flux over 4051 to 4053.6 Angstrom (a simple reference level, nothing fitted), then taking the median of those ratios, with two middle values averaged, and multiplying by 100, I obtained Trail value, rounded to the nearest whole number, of 89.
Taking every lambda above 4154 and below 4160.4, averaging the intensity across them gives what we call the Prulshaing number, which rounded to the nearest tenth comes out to 9.0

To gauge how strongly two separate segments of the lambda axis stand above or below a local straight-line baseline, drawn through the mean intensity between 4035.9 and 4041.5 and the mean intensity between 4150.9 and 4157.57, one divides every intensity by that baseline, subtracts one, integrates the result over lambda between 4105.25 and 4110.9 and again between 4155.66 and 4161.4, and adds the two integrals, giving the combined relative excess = 1.15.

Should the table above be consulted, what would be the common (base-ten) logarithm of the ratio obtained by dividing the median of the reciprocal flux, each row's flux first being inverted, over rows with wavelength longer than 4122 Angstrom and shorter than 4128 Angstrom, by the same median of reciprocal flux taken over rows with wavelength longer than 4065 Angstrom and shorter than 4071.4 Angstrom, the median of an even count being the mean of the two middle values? 0.02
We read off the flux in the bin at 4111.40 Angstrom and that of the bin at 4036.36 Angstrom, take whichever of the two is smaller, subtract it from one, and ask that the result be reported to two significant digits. -8.6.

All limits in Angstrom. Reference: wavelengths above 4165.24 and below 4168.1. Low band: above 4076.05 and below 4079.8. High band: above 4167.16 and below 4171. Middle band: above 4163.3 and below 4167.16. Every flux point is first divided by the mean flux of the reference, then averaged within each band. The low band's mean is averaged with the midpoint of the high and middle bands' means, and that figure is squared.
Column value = 0.95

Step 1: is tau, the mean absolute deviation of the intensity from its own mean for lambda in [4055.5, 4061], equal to 0.64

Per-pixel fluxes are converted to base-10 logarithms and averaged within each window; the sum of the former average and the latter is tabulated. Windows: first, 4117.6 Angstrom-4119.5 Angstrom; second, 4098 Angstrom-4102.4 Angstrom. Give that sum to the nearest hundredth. 1.92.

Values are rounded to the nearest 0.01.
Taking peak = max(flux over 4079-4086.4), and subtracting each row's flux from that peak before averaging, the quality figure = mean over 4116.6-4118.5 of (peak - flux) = -0.20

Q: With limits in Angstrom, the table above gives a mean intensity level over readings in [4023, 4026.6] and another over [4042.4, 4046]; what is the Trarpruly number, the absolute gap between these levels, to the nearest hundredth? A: 0.36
